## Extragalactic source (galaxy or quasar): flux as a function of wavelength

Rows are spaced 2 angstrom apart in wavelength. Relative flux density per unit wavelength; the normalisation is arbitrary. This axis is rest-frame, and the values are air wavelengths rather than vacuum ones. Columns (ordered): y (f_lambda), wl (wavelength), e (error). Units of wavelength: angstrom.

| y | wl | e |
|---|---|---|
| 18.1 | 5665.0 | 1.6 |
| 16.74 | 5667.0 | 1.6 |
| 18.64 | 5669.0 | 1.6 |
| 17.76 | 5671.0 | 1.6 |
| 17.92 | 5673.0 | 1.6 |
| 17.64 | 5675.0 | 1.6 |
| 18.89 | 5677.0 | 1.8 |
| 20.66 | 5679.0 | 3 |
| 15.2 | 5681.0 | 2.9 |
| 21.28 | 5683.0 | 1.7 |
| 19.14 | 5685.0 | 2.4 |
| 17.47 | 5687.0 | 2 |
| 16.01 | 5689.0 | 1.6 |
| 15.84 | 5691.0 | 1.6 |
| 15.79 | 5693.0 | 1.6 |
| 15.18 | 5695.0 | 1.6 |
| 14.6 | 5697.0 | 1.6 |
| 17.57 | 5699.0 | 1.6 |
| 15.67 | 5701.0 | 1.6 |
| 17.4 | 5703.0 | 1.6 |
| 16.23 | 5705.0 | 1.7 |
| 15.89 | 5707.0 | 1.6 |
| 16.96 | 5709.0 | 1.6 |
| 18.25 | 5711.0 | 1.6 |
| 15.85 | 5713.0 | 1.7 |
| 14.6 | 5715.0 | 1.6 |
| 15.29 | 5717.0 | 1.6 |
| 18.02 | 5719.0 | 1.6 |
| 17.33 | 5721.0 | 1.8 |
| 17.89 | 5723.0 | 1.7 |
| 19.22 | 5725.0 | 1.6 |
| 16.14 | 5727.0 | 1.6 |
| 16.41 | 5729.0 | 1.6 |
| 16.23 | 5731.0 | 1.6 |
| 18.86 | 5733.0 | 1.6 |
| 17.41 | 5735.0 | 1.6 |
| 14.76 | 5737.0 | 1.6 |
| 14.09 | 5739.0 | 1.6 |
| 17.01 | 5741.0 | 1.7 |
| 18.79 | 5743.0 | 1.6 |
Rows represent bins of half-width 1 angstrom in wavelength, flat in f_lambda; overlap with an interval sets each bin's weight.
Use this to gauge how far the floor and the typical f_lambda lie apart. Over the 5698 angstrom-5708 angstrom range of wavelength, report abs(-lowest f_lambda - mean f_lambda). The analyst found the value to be 32.2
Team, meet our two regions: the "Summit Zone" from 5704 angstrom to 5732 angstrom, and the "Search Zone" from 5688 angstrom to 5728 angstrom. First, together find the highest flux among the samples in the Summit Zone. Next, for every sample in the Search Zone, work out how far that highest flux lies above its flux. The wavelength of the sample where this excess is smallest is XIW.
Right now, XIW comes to 5725.0 angstrom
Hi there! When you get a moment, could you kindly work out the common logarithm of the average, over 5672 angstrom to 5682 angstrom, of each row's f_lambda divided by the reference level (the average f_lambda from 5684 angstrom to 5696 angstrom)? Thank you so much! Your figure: 0.04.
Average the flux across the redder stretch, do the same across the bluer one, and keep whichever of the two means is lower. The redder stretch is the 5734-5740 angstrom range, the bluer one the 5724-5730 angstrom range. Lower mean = 15.4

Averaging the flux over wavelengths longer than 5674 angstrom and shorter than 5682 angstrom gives 18.1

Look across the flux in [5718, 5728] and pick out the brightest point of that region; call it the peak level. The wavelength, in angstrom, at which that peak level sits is 5725.0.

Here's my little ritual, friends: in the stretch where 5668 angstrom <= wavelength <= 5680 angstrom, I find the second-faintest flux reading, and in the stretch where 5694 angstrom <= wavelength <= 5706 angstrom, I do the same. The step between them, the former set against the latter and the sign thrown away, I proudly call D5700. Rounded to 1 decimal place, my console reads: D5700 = 2.6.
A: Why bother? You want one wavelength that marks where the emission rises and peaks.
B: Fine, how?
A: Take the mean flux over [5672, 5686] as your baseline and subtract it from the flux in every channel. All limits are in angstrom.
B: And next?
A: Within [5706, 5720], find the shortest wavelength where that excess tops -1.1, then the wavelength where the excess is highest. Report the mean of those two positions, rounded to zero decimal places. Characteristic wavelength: 5711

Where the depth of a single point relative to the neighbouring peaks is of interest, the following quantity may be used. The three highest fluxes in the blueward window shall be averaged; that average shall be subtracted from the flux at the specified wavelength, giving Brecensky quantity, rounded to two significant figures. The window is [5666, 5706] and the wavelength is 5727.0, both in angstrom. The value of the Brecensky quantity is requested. -4.2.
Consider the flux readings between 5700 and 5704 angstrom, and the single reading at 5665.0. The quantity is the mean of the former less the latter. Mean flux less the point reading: -1.6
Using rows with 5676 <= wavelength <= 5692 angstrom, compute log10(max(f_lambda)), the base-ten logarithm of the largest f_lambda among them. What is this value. 1.33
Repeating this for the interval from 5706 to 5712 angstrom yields 1.26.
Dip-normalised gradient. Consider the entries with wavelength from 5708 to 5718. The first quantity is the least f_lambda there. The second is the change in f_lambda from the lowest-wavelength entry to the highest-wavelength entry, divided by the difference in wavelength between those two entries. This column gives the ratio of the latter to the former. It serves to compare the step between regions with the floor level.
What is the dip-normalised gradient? -0.014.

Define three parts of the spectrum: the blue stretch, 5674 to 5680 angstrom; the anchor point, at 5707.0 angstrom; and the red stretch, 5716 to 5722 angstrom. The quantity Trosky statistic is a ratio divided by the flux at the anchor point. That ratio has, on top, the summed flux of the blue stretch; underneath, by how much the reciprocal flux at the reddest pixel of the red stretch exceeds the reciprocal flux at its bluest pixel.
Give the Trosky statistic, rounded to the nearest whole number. -467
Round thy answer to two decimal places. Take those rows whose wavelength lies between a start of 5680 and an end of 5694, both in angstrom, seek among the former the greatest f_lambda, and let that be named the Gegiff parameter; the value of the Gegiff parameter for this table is 21.28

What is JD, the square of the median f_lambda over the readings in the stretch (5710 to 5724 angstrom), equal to 300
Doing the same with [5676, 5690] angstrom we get 357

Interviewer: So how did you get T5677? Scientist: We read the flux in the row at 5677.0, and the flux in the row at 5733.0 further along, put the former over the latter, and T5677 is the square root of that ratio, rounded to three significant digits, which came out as 1.00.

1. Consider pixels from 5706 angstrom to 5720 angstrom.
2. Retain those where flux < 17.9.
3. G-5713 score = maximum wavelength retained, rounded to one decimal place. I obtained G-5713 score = 5717.0 angstrom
